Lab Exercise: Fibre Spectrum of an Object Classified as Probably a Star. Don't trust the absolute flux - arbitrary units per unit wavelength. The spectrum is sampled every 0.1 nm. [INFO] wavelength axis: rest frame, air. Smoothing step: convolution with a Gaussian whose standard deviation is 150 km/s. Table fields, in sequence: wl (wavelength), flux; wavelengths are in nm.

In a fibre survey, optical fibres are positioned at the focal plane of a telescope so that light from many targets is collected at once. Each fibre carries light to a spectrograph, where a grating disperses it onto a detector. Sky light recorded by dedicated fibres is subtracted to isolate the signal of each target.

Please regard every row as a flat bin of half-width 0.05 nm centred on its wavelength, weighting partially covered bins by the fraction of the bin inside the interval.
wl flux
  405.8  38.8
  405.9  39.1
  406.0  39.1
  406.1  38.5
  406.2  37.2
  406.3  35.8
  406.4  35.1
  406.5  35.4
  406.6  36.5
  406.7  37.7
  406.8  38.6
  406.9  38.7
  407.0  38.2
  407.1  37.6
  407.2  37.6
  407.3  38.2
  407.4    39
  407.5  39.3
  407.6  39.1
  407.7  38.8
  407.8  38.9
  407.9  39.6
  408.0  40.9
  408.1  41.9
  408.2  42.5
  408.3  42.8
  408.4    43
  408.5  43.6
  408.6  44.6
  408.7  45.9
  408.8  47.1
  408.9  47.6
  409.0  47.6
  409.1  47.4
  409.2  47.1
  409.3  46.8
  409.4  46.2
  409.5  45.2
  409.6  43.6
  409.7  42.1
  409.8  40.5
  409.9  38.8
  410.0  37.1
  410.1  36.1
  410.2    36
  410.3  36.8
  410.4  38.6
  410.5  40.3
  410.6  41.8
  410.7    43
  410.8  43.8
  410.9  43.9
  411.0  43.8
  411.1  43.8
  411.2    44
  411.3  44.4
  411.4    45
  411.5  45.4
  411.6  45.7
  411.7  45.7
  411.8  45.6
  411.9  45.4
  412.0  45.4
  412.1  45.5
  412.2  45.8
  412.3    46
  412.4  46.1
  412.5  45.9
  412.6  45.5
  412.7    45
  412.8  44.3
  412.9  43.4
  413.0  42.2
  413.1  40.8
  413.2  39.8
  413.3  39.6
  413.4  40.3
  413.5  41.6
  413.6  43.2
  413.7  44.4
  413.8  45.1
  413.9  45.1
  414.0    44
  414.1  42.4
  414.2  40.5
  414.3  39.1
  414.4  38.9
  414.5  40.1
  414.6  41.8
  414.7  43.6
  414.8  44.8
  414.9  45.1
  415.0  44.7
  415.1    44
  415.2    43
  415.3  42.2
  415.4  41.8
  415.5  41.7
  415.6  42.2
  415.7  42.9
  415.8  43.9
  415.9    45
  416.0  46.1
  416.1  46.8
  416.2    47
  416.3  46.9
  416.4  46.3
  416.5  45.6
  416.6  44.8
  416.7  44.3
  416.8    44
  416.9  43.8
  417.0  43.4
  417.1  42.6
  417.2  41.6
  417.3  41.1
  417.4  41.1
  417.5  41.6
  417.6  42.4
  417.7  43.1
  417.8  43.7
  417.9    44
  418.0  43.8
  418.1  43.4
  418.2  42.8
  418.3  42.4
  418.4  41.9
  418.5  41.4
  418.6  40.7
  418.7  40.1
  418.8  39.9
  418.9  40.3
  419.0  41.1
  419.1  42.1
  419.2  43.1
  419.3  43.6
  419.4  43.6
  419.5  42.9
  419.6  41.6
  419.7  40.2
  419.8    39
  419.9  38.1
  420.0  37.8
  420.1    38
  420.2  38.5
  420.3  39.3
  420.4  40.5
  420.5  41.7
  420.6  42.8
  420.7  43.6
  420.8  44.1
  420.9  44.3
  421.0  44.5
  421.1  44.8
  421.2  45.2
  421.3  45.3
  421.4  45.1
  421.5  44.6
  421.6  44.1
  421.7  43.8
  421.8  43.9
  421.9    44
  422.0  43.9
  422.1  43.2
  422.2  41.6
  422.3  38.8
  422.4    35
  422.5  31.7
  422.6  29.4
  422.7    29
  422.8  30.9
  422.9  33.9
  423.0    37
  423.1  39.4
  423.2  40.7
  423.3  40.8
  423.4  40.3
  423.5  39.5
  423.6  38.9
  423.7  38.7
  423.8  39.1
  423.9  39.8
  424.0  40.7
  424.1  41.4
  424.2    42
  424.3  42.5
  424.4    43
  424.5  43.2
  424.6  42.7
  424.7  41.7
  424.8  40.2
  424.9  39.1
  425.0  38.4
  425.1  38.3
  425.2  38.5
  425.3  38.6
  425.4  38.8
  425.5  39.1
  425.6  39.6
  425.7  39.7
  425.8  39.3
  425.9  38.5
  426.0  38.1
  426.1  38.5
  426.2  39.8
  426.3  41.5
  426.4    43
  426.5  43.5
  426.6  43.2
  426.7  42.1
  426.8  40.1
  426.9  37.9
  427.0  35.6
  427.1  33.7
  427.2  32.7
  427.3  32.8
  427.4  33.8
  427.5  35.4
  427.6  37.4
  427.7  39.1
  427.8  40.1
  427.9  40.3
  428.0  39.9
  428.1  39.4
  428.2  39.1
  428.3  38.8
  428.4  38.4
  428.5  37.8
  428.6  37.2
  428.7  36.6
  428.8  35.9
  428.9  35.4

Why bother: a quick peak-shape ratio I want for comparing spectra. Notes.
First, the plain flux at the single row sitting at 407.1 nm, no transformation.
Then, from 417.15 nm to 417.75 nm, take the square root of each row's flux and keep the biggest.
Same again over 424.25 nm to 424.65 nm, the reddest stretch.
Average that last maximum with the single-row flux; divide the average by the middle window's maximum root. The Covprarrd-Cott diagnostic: 3.36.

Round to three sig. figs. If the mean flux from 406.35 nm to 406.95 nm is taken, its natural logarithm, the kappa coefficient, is 3.61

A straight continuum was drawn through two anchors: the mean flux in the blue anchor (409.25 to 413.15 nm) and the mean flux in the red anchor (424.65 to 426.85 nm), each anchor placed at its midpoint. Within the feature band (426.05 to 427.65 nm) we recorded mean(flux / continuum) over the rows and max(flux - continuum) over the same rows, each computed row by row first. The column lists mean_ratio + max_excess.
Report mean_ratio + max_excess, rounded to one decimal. 4.6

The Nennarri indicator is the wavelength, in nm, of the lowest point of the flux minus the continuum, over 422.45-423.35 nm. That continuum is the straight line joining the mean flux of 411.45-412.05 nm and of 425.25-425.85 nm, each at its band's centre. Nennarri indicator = 422.7 nm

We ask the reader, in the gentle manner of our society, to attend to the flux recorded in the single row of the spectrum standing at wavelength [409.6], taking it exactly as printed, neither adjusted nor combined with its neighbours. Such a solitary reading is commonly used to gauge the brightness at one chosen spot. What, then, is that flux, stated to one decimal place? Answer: 43.6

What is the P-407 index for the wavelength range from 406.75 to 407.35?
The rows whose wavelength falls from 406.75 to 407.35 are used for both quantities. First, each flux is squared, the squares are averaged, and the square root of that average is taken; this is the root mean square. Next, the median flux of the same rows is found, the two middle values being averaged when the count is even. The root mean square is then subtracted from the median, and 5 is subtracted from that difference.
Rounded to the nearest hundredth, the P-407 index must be -4.95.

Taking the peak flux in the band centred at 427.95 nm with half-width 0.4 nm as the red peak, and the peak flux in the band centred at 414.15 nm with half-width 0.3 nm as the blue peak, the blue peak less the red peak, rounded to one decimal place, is 4.8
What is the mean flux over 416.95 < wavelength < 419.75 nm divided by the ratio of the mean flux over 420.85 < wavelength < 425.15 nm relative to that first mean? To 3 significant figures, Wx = 44.0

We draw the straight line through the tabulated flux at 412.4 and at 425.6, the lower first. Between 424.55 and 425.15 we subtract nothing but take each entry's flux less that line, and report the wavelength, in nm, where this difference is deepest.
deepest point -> 425.1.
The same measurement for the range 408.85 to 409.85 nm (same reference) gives 409.8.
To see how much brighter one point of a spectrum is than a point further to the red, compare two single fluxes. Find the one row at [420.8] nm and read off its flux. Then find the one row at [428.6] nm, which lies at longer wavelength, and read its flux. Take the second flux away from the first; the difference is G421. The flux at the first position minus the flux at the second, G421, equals 7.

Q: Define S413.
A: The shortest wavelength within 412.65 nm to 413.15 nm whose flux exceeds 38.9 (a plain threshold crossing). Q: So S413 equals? 412.7 nm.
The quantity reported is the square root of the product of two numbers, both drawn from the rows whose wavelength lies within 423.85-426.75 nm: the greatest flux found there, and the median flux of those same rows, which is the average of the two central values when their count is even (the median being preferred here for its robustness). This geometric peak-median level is 41.6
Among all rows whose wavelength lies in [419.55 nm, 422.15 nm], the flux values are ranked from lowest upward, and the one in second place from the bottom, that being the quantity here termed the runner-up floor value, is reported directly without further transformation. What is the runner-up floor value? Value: 38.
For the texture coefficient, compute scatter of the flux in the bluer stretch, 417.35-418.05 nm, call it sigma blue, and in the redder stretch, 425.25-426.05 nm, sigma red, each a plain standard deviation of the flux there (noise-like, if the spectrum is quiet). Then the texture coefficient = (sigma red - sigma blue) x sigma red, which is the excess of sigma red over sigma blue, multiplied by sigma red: -0.3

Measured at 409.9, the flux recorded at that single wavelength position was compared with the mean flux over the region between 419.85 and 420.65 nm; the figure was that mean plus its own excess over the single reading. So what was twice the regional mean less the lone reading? 40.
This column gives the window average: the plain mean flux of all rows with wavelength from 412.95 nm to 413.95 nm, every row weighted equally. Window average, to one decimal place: 42.2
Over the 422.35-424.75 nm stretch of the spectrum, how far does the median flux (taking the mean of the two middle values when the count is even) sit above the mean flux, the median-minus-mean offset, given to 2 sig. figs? 1.3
